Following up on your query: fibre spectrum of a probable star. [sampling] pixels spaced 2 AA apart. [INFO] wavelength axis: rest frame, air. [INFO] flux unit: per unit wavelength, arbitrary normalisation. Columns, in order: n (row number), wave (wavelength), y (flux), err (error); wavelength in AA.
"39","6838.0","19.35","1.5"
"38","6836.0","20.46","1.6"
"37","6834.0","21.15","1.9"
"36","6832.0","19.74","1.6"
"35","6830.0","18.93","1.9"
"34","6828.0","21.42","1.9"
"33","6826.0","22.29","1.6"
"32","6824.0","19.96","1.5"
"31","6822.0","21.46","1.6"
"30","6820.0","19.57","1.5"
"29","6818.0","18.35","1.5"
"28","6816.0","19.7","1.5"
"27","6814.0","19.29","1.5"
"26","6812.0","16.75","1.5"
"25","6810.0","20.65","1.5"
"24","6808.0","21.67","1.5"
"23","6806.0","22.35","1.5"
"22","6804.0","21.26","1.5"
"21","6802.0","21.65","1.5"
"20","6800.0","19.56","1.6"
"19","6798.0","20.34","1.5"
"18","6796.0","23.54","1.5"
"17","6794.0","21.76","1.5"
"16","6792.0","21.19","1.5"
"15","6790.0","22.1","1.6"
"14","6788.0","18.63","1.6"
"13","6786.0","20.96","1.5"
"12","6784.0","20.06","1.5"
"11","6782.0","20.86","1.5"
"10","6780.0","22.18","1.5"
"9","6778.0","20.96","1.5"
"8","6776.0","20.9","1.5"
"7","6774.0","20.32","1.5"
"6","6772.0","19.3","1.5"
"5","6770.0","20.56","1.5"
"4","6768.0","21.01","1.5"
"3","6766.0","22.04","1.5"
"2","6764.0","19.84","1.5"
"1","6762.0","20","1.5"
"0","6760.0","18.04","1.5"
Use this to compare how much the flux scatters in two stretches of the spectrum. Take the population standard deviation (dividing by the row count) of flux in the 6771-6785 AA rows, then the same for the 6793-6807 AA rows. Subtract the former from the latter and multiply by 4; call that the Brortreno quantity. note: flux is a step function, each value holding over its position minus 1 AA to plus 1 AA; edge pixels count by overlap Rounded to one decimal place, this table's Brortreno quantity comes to 1.5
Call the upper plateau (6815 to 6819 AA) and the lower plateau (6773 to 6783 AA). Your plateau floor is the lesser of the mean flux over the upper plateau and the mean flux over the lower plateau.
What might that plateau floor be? 19.0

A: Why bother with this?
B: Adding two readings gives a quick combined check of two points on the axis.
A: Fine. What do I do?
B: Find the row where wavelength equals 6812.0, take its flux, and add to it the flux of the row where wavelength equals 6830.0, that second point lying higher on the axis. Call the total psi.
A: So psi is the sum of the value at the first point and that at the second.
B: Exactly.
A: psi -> 35.7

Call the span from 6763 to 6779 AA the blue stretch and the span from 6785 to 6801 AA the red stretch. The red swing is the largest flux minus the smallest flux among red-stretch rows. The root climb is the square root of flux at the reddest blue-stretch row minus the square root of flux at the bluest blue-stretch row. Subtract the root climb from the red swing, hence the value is 4.8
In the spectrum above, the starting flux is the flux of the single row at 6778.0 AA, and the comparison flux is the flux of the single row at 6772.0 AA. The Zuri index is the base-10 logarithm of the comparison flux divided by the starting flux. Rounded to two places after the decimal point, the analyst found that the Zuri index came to -0.04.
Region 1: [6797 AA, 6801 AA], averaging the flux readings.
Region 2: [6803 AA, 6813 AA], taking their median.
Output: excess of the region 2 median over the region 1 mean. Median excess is 1.3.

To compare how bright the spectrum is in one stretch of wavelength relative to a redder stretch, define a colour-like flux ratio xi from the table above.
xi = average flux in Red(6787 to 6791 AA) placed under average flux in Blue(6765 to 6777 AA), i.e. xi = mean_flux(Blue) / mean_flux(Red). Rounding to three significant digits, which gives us 1.02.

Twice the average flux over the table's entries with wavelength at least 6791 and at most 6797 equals 44.3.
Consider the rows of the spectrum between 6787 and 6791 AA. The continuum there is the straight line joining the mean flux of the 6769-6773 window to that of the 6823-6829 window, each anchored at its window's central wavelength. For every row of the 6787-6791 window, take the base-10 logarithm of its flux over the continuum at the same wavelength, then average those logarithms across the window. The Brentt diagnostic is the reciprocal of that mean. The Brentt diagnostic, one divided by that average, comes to -751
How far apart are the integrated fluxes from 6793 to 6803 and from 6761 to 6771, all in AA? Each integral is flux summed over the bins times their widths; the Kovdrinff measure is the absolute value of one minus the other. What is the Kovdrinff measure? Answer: 6.8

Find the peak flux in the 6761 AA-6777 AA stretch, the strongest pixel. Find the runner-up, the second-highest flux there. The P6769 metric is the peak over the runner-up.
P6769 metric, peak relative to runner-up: 1.05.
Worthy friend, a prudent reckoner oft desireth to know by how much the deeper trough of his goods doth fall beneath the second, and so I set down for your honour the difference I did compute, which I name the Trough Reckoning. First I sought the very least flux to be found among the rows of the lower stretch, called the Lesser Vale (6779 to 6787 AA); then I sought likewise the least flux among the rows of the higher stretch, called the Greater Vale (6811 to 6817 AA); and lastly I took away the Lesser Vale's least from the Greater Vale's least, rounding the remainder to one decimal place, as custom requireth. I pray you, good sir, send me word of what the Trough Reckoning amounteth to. -3.3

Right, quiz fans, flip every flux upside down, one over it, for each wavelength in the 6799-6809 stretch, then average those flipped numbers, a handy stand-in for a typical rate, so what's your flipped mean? 0.0470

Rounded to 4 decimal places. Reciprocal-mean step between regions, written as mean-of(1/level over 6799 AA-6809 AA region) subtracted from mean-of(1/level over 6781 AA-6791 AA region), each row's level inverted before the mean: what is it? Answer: 0.0018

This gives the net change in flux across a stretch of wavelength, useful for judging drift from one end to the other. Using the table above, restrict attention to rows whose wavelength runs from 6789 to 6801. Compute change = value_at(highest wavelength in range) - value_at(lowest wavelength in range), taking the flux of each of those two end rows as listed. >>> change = -2.5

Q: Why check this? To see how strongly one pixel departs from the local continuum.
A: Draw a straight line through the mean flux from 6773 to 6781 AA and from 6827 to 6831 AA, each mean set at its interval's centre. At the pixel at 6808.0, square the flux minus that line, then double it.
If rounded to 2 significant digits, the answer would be 2.5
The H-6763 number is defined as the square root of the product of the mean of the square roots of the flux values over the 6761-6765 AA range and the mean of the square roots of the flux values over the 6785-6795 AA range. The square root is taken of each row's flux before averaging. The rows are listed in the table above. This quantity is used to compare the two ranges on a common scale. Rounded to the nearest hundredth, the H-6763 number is 4.52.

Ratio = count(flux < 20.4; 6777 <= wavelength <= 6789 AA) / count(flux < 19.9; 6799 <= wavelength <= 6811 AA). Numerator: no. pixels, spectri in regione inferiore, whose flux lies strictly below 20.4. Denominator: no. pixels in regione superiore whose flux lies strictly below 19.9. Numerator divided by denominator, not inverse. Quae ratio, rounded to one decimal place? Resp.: 2.0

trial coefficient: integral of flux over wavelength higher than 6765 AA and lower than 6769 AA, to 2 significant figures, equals 86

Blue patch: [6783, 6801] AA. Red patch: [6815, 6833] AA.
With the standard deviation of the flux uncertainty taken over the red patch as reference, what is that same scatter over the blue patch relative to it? 0.30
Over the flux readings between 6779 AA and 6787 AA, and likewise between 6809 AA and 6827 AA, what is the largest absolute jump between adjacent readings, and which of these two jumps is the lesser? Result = 1.3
